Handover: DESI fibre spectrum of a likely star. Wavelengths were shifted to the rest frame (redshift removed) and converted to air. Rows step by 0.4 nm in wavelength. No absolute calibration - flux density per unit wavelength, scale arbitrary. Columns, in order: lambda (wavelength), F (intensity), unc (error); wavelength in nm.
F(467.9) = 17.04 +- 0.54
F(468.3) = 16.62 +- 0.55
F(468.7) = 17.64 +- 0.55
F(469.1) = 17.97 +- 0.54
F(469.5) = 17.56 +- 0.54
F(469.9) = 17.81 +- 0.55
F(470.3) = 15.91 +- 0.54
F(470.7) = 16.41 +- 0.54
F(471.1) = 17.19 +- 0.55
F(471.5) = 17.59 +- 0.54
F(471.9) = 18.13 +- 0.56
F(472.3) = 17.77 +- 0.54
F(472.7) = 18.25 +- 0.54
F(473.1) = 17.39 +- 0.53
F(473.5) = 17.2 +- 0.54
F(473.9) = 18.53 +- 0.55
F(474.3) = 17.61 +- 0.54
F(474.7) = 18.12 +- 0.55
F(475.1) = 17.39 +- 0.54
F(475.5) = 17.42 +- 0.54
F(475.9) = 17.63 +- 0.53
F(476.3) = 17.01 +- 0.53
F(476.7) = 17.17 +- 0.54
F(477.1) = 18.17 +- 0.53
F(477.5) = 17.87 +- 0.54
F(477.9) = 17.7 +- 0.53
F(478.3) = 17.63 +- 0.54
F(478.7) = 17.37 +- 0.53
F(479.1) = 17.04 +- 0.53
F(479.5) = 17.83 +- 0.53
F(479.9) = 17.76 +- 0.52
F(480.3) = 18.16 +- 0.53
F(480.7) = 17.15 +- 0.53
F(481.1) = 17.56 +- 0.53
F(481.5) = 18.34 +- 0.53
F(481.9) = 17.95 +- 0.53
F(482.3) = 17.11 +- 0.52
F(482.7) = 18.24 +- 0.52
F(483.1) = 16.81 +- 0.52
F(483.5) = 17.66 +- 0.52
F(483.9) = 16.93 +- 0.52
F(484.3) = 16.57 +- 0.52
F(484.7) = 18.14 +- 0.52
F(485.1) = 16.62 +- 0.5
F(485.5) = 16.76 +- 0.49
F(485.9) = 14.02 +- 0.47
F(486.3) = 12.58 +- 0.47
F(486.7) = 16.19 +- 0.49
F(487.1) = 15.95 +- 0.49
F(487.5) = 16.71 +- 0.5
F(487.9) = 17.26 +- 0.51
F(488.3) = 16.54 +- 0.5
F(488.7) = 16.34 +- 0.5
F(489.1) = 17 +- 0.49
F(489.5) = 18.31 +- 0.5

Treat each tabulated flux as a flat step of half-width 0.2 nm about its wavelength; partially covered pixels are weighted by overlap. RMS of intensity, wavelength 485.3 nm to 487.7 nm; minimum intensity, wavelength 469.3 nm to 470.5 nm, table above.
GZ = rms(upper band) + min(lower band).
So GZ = 31.4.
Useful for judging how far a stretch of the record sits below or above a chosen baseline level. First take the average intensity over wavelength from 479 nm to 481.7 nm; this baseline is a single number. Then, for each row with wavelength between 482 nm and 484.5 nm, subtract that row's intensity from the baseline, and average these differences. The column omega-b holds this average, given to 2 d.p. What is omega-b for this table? 0.47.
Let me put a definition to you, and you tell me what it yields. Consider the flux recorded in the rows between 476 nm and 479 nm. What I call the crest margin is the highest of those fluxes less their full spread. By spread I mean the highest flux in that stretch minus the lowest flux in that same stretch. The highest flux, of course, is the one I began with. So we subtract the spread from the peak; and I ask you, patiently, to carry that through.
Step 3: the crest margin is 17.0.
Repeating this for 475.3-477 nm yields 17.0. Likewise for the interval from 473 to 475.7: 17.2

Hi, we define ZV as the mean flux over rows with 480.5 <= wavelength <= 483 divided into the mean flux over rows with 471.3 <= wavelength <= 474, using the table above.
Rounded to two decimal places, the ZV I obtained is 1.01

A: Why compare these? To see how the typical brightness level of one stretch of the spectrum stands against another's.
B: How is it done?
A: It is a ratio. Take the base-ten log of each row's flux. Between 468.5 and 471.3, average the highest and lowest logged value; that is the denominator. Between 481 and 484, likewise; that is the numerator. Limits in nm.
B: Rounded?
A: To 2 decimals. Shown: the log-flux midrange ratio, 1.01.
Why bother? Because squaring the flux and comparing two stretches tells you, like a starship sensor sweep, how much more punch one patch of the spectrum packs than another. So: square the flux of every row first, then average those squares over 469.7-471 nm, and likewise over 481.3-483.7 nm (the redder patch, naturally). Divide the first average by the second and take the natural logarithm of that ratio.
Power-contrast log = -0.11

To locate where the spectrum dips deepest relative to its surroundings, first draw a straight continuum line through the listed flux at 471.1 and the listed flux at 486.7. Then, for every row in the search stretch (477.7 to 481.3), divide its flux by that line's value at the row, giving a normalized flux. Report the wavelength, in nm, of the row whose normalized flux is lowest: 479.1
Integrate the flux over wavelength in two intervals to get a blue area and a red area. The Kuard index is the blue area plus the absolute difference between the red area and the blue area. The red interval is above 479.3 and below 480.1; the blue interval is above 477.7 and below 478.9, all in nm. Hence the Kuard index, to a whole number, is 28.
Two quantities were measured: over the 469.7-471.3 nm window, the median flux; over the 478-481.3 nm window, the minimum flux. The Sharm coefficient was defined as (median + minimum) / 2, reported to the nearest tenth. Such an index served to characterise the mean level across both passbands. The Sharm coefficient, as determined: 16.9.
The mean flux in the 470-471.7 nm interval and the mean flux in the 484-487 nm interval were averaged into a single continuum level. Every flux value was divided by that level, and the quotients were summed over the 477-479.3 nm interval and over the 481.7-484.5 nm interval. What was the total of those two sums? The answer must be 14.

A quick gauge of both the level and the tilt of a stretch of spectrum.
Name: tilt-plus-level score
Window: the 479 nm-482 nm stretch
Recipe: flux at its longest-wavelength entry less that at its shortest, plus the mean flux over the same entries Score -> 18.6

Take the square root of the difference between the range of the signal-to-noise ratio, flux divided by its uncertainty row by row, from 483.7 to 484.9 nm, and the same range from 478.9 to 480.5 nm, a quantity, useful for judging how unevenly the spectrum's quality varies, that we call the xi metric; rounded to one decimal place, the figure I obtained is 1.0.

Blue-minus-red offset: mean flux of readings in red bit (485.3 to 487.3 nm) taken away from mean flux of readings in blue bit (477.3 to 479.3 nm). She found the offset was 2.4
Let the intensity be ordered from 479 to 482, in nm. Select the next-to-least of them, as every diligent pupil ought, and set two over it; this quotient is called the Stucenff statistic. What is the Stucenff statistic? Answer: 0.117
